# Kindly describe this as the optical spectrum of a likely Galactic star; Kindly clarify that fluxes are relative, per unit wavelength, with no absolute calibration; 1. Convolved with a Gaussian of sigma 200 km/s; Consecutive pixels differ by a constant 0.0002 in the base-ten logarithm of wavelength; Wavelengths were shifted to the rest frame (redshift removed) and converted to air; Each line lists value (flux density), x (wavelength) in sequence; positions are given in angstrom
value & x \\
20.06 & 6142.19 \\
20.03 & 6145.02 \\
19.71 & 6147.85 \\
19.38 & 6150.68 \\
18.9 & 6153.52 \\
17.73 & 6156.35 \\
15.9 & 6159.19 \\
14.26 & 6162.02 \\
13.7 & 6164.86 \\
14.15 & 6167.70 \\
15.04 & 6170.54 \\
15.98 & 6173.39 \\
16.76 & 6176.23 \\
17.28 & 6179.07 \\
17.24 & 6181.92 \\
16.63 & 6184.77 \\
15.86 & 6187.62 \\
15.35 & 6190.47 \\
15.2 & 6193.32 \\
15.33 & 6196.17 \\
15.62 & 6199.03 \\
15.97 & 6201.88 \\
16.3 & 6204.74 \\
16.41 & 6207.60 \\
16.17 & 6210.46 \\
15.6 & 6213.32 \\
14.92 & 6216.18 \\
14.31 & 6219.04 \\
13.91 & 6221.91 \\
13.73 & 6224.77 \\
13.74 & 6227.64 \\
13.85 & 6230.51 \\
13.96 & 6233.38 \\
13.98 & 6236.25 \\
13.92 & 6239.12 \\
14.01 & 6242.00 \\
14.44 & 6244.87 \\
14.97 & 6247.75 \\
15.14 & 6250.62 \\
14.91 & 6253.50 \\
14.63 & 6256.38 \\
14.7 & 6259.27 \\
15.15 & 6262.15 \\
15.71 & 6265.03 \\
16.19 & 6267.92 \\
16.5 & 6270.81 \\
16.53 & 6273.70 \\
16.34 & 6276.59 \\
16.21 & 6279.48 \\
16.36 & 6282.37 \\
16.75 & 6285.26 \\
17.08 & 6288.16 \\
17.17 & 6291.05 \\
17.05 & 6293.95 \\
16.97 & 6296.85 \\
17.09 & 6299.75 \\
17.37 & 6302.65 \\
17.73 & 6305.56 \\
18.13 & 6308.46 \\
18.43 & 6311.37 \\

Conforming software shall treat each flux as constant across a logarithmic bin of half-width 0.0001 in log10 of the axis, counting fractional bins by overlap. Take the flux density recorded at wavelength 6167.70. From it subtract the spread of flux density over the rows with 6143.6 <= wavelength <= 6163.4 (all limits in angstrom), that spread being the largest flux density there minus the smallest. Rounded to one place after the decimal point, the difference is 8.4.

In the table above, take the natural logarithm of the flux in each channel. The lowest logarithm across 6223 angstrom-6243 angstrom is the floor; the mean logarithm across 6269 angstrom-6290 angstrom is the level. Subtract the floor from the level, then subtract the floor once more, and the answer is -2.43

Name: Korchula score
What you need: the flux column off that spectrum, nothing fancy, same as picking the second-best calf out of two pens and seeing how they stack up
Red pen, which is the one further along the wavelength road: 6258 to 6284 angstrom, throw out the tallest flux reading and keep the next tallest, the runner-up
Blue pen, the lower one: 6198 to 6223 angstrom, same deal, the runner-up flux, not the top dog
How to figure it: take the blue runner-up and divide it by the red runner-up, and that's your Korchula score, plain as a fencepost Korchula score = 0.99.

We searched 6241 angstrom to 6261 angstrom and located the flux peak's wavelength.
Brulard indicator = 6250.62 angstrom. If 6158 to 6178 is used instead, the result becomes 6176.23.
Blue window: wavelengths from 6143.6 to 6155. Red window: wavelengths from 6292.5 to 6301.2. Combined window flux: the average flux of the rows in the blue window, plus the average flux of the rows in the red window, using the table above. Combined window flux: 36.5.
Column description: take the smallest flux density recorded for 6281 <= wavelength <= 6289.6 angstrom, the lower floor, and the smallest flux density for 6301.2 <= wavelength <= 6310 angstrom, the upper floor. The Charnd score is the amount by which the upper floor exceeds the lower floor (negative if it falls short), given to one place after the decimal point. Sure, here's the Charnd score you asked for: 1.0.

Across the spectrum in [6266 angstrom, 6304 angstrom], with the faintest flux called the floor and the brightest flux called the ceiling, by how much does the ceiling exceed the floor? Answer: 1.2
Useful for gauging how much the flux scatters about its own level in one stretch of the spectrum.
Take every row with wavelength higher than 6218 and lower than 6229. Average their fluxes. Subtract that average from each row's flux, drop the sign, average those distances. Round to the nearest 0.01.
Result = 0.19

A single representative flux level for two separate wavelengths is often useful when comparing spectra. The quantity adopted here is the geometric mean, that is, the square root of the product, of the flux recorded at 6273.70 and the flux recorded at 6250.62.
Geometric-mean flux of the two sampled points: 15.8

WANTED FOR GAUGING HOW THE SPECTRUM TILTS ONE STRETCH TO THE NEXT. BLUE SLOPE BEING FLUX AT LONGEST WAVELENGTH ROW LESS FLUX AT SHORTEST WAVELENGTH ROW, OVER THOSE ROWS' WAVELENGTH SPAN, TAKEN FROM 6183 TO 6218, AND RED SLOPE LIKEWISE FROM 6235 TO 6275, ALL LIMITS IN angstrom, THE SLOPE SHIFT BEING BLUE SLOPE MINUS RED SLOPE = -0.123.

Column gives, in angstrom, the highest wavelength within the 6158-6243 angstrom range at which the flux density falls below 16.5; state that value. 6242.00 angstrom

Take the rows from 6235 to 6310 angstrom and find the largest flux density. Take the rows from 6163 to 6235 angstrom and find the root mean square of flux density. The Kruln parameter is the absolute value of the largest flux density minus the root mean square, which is 2.8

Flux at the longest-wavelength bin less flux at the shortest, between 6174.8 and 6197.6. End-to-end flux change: -1.4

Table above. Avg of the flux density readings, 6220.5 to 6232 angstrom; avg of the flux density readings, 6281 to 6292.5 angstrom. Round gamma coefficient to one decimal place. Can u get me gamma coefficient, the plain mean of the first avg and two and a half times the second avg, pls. 28.0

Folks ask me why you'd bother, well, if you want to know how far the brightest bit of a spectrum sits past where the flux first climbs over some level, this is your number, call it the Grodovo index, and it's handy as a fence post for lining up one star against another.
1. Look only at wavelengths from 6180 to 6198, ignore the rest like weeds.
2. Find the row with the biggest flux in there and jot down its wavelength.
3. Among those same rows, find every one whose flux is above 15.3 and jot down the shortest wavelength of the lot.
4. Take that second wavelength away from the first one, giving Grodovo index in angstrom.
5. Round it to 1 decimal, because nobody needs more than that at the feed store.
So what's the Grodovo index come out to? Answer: 0.0 angstrom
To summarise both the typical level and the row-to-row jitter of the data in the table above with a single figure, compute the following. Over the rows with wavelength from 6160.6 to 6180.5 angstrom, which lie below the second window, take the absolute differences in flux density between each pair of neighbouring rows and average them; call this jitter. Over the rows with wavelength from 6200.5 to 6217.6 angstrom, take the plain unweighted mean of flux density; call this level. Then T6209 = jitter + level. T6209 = 16.6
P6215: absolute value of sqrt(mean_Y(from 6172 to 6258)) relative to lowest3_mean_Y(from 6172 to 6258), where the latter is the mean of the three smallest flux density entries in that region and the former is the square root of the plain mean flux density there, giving 0.283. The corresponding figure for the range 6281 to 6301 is 0.246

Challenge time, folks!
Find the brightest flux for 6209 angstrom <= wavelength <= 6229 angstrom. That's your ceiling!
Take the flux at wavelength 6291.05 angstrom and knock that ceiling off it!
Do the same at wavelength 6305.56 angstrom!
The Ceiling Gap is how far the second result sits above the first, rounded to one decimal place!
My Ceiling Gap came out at 0.6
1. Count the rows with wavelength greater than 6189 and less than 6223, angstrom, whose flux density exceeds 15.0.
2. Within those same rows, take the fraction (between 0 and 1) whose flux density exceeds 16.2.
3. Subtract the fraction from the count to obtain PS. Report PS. 8.8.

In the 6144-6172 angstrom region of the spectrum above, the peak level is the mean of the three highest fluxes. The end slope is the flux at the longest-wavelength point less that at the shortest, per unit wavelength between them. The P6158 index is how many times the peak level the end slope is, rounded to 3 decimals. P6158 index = -0.010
